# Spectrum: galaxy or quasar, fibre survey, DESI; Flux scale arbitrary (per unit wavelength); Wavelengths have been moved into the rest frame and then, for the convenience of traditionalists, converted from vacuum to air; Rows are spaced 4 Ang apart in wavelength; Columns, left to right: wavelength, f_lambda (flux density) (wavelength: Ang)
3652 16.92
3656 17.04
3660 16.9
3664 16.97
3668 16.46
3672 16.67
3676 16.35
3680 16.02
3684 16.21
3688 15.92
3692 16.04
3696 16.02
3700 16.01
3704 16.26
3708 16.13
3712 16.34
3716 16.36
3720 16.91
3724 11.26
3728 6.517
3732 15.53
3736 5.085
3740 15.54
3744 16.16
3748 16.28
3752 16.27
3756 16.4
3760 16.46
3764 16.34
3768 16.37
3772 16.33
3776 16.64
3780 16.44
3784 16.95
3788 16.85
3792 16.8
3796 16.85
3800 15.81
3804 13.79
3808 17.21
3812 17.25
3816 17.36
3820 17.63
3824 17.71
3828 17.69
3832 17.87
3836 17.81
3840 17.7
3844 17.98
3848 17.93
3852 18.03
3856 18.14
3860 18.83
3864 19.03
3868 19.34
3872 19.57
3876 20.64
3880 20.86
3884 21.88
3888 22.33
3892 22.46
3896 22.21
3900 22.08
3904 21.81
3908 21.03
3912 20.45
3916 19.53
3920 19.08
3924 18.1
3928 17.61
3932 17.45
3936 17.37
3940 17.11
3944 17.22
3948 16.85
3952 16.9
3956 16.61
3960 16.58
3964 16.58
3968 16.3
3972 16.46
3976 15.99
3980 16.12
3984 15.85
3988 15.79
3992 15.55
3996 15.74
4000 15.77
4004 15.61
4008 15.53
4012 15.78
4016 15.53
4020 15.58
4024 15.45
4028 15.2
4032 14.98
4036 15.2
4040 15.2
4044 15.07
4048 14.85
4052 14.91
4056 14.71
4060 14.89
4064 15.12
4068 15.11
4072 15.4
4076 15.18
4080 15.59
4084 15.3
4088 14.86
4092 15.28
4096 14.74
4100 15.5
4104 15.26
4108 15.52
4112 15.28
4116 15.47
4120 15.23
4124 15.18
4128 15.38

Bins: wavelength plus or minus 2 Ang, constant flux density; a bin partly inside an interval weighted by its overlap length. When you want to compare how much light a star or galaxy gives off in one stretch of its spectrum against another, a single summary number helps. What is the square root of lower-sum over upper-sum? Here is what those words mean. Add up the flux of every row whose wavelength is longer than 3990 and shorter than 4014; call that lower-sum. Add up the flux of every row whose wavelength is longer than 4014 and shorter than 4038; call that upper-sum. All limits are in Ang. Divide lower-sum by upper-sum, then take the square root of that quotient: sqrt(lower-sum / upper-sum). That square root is 1.011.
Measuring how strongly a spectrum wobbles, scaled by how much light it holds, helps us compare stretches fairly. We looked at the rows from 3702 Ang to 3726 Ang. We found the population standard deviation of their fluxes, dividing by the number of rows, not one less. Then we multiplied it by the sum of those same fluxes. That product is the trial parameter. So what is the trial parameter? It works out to 180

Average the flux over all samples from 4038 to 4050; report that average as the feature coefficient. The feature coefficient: 15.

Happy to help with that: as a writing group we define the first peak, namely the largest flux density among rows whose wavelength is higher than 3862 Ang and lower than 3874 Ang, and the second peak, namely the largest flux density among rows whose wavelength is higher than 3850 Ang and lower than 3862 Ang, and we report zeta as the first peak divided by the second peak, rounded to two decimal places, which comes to 1.04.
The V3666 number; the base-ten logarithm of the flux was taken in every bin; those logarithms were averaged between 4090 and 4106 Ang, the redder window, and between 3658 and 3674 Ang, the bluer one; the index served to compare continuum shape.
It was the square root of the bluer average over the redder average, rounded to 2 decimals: 1.02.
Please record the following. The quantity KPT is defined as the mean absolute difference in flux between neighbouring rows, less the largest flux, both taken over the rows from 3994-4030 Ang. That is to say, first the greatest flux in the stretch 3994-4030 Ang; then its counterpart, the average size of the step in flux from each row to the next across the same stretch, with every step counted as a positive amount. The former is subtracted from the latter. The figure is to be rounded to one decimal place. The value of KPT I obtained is -15.6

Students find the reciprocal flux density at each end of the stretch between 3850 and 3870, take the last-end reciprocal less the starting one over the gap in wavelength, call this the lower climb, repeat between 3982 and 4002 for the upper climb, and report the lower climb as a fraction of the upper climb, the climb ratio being -12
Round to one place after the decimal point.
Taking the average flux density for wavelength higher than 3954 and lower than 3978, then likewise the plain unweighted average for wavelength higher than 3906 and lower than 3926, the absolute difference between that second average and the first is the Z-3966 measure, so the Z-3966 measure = 3.2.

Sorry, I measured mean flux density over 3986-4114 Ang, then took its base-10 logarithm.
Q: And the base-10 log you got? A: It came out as 1.18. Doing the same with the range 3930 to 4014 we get 1.21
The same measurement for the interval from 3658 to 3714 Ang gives 1.21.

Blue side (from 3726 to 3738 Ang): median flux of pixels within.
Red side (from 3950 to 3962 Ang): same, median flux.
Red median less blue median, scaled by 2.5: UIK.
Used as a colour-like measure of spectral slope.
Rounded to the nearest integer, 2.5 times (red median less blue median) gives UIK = 25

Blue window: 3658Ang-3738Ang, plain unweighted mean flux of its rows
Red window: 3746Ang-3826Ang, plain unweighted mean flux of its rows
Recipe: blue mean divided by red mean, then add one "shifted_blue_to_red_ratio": 1.9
